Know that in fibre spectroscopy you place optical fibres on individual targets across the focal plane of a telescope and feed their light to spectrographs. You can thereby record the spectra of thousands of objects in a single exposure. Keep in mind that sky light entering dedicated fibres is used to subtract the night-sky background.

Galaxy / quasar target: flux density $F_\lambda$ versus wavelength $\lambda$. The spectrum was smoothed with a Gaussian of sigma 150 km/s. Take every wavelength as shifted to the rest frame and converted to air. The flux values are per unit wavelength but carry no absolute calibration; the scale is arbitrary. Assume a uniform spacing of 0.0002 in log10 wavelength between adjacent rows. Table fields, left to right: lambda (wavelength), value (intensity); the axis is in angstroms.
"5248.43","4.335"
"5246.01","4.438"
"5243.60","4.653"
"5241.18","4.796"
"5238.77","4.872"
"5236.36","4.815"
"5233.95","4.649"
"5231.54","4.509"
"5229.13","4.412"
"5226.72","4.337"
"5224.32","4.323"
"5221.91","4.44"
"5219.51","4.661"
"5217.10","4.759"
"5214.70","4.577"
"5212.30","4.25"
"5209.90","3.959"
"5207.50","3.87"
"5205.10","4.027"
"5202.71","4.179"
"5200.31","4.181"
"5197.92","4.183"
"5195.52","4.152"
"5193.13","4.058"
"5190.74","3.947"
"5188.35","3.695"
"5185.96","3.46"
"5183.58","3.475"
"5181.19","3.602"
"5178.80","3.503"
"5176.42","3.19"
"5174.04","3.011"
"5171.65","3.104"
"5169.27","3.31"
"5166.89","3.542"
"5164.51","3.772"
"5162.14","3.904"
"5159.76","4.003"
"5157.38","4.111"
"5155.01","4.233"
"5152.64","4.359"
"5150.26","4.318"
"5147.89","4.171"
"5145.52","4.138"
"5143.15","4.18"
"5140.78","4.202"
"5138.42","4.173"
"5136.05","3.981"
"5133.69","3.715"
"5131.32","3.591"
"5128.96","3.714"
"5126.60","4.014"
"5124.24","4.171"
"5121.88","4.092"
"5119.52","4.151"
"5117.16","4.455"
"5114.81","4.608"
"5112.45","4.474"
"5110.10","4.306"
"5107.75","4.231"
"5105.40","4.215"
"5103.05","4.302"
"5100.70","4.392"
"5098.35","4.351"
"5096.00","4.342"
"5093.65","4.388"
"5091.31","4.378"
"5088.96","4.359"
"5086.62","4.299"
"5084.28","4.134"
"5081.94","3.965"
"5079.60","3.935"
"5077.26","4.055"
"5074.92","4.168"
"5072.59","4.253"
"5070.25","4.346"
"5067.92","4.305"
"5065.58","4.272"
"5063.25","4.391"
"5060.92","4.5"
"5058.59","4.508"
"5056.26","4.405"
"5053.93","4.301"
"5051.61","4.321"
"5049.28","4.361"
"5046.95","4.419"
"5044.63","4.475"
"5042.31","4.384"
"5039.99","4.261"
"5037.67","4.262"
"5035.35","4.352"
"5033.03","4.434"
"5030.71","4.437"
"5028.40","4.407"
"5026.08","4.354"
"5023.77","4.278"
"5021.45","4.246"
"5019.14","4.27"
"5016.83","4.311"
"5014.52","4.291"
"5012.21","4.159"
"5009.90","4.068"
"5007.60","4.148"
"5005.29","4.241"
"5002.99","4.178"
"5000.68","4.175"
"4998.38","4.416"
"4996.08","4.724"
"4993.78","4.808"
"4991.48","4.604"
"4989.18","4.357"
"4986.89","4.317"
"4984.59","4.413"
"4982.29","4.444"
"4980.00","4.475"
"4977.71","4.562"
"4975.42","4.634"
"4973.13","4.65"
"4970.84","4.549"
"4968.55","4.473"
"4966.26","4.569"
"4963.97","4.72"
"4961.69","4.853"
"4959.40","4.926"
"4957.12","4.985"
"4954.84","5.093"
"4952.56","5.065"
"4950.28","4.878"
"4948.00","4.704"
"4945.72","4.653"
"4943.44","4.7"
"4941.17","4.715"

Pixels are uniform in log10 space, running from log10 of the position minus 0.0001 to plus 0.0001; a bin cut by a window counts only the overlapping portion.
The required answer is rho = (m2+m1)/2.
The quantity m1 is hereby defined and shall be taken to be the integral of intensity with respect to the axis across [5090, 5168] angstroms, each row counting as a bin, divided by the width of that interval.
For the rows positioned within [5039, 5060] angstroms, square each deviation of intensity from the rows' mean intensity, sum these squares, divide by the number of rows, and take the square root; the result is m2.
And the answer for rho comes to 2.11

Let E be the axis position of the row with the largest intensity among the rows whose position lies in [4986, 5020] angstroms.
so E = 4993.78 angstroms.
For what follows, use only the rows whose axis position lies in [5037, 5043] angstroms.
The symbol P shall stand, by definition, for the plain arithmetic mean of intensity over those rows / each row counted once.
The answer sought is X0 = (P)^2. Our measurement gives 19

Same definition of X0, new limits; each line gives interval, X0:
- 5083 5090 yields 18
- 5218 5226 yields 20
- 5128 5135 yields 13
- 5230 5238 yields 22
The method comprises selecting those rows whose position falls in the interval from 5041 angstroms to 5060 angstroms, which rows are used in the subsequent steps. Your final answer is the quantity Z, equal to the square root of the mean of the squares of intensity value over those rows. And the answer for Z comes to 4.4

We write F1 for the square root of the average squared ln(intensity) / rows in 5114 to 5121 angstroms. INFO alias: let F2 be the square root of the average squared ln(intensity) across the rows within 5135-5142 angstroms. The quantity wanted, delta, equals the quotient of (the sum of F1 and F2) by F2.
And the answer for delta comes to 2.05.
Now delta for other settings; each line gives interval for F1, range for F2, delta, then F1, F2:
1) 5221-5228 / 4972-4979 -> 1.96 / 1.47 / 1.53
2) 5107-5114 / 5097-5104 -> 2.00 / 1.47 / 1.47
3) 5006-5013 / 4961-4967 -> 1.91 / 1.42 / 1.55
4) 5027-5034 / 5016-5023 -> 2.02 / 1.49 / 1.45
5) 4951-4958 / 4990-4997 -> 2.04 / 1.62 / 1.55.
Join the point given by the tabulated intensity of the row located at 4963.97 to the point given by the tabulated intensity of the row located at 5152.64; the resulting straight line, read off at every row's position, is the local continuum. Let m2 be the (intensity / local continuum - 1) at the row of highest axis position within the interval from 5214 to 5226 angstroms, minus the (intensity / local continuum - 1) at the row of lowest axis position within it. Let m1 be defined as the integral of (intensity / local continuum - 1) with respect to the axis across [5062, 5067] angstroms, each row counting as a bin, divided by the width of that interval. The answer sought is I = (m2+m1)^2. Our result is 0.0097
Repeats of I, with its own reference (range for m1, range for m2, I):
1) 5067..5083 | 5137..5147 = 0.0073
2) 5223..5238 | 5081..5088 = 0.0223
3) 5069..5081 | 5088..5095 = 0.0051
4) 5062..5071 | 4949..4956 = 0.0000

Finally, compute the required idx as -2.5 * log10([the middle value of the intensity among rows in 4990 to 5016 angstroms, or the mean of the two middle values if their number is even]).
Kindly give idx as -1.57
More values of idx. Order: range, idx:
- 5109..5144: -1.55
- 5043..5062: -1.61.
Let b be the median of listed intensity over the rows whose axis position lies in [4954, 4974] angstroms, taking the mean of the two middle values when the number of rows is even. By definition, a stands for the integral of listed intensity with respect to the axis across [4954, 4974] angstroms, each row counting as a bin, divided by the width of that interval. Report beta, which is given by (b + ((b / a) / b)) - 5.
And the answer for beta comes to -0.1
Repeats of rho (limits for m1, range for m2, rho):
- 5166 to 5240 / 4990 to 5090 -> 2.10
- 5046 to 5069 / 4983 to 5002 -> 2.29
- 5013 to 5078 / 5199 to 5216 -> 2.28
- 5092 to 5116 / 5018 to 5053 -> 2.22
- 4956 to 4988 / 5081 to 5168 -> 2.43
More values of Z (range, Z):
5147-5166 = 4.1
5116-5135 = 4.0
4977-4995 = 4.5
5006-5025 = 4.2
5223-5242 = 4.6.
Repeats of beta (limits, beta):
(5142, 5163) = -0.6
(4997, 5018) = -0.6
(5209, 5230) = -0.4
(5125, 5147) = -0.7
